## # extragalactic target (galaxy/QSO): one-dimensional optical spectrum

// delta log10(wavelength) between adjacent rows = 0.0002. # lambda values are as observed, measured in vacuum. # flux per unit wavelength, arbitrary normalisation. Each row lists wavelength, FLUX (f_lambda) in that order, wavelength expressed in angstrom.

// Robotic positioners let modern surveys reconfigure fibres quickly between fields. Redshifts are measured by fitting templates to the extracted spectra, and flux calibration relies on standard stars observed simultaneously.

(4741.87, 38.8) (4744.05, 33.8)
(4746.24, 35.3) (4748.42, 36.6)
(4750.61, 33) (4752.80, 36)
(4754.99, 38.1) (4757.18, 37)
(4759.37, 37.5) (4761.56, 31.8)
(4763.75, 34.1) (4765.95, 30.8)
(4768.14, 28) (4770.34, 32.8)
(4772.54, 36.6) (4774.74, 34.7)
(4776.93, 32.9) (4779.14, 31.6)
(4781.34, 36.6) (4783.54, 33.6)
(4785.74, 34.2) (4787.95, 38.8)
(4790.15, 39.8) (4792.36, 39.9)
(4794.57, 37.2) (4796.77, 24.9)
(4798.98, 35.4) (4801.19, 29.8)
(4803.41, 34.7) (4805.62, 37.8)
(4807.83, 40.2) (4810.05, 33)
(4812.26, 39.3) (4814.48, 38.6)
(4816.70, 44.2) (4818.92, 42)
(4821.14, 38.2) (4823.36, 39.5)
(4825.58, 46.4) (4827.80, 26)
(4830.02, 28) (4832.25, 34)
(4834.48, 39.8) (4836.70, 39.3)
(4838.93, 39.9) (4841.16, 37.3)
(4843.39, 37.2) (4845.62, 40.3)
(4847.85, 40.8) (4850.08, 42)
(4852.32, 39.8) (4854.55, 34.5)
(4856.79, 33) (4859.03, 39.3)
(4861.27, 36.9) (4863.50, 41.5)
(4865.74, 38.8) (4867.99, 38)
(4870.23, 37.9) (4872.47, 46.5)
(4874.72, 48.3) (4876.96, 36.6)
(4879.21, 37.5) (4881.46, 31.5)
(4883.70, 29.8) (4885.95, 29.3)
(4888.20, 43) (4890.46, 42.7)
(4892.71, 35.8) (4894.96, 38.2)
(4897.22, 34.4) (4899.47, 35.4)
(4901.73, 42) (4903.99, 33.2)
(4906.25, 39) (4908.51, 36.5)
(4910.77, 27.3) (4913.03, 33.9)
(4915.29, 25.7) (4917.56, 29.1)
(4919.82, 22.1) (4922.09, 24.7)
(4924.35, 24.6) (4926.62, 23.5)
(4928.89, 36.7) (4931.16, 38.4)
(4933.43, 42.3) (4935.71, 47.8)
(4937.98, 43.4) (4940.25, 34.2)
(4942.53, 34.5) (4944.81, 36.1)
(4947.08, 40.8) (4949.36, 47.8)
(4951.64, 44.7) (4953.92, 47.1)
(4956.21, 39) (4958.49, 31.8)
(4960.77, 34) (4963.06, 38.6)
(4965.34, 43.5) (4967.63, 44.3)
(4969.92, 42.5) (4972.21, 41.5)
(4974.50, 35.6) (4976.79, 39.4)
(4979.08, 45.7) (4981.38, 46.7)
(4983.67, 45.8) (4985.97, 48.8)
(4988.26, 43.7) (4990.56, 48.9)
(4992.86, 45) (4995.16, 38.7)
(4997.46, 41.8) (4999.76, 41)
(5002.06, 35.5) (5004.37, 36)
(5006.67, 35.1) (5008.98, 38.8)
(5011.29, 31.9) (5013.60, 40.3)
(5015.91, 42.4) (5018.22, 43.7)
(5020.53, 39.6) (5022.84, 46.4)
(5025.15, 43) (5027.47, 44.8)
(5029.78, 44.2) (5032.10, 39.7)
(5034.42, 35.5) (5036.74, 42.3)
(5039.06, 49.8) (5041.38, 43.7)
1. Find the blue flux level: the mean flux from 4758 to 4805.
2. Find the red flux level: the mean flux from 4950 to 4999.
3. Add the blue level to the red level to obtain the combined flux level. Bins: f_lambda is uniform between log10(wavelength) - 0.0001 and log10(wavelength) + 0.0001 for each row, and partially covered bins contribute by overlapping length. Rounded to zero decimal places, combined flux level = 76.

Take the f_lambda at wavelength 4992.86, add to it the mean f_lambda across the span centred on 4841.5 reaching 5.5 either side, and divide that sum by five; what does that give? 17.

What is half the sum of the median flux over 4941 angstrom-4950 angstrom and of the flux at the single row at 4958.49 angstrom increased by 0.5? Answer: 35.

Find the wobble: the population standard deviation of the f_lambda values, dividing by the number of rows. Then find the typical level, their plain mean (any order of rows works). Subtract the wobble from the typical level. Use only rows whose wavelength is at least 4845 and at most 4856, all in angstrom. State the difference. 37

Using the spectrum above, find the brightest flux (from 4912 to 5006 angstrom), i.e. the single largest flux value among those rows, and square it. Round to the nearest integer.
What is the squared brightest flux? 2391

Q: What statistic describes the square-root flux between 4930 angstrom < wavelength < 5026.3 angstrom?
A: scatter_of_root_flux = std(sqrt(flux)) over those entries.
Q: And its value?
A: 0.37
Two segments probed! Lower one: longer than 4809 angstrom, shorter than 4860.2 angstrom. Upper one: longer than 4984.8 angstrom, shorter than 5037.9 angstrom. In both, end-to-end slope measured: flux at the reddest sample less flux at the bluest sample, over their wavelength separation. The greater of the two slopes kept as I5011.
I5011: 0.13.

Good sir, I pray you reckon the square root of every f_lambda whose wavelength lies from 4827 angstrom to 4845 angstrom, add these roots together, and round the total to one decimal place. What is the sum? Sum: 47.3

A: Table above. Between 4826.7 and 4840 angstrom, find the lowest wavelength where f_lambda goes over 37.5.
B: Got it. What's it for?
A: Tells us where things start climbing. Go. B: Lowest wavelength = 4834.48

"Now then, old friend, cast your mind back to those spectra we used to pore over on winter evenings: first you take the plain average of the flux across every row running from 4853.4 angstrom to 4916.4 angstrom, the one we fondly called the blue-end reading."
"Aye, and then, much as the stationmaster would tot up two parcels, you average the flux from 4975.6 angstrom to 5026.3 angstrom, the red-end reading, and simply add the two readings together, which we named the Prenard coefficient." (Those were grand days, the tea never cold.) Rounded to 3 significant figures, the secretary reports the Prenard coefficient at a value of 78.4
